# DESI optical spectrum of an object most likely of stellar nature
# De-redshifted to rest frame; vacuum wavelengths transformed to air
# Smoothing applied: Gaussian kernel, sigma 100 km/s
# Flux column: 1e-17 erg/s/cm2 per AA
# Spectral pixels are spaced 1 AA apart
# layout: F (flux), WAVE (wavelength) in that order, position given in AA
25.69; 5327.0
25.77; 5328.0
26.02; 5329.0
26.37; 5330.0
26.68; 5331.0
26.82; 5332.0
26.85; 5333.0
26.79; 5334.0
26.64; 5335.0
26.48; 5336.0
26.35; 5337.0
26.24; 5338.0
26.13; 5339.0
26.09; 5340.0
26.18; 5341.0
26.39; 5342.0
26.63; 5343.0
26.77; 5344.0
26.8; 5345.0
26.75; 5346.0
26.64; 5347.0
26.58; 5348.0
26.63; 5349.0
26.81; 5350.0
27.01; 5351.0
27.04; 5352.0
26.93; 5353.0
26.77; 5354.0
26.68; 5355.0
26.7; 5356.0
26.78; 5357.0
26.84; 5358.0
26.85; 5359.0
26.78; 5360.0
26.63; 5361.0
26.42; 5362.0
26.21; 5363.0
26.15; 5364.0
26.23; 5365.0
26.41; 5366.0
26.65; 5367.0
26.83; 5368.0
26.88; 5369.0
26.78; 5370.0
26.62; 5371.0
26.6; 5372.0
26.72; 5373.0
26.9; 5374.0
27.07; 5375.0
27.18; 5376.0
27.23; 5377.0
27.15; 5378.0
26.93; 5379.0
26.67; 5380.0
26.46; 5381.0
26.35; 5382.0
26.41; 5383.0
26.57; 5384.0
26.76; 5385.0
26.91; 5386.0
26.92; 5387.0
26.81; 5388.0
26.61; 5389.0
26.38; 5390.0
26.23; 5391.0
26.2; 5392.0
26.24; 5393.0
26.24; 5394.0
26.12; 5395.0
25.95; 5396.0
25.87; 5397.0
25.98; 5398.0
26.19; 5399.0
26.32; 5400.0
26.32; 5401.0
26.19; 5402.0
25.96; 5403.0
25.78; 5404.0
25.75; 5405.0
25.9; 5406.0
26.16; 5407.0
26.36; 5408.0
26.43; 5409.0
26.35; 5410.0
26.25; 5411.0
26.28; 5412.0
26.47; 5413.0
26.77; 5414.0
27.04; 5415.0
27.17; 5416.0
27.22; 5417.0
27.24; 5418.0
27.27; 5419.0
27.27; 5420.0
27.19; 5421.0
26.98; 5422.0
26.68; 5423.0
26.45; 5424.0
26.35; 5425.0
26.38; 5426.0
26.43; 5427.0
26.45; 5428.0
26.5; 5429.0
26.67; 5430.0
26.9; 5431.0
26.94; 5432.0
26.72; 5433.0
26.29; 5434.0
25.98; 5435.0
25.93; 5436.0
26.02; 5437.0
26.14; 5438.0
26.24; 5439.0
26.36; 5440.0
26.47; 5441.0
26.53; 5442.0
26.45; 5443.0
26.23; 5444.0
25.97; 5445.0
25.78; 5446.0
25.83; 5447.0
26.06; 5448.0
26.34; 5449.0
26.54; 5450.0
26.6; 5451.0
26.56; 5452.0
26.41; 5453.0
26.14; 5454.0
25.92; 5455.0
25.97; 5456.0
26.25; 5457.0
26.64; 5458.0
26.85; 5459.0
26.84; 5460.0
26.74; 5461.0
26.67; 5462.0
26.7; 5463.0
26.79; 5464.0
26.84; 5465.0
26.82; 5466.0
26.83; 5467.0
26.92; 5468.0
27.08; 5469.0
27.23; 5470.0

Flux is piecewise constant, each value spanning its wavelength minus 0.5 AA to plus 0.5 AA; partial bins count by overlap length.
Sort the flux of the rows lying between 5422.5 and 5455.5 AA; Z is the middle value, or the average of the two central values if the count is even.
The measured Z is 26.4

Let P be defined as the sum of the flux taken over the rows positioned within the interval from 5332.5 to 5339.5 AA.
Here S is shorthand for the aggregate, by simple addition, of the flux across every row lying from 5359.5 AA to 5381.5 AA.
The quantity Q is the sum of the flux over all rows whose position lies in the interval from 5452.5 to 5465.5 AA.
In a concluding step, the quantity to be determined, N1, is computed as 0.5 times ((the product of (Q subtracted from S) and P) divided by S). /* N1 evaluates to 38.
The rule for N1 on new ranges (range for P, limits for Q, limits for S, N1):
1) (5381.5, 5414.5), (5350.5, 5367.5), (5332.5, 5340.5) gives -495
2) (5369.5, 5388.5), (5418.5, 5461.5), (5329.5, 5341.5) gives -657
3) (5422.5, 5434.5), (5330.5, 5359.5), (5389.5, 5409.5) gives -76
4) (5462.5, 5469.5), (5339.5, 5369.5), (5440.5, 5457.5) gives -74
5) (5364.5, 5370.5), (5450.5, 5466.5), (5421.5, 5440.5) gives 12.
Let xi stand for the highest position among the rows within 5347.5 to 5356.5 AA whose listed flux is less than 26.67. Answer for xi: 5349.0 AA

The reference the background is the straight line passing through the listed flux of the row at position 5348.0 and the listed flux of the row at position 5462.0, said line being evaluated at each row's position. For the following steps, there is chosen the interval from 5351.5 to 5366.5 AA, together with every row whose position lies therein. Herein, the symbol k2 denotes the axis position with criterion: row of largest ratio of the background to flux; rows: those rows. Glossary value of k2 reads 5364.0 AA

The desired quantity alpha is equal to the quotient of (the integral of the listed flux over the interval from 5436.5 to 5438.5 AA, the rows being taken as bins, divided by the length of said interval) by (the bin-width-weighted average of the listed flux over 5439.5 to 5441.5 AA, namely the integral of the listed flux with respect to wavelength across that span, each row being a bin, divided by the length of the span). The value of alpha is 0.987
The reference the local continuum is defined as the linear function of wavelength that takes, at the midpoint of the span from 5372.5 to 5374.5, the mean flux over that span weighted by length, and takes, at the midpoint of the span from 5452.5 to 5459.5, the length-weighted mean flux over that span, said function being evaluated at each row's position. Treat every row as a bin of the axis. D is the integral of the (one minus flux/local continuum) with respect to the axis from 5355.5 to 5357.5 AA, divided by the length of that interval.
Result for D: 0.006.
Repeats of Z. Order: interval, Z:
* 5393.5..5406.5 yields 26.0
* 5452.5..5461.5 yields 26.4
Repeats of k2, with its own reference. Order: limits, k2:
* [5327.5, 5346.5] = 5328.0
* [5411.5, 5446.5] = 5446.0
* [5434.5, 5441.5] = 5436.0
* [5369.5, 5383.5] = 5382.0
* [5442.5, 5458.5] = 5446.0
